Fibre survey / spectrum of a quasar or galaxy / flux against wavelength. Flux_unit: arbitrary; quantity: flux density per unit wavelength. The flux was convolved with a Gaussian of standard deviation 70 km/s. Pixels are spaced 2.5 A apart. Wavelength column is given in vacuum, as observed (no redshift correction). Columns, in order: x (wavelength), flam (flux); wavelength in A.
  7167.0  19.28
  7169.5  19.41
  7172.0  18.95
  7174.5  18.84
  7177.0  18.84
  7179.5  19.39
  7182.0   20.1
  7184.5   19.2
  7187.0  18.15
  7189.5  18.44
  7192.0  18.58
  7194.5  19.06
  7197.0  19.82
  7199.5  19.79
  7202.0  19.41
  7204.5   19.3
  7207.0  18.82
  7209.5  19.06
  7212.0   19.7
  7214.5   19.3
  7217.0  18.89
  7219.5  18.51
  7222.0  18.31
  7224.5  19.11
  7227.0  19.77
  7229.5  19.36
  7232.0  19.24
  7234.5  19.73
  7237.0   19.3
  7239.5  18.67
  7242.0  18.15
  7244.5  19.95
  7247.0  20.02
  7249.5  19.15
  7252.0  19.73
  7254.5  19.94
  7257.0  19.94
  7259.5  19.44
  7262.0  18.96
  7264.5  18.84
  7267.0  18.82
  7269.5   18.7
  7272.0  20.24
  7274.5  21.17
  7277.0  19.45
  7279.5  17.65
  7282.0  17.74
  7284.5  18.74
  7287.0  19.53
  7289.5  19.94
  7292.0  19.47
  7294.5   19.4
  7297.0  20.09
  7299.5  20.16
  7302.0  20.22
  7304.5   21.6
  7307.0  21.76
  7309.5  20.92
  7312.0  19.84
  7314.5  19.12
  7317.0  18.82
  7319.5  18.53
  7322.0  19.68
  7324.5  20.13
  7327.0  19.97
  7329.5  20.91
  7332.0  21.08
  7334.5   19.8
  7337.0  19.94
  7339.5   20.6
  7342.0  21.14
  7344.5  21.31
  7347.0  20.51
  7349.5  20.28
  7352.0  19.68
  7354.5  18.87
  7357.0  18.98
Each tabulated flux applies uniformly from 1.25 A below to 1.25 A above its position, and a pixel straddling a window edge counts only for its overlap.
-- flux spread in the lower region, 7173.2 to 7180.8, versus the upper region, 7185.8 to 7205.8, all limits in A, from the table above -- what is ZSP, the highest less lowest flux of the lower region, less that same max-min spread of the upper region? -1.1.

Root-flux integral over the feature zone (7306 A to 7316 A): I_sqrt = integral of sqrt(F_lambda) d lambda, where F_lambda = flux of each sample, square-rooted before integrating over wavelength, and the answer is 45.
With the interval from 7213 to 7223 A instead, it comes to 43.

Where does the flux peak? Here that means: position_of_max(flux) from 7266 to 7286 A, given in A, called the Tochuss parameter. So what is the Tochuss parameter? 7274.5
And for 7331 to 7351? 7344.5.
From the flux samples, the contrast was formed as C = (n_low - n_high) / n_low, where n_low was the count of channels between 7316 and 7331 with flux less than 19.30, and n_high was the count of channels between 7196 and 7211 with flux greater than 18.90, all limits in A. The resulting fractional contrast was -1.5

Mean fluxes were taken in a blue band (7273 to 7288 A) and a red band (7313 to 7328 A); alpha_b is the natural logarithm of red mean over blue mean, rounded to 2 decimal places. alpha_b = 0.02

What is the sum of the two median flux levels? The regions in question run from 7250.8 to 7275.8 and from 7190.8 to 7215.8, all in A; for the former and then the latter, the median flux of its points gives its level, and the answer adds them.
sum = 38.9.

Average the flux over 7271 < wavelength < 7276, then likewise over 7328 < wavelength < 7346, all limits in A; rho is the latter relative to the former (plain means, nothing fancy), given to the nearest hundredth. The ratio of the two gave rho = 1.00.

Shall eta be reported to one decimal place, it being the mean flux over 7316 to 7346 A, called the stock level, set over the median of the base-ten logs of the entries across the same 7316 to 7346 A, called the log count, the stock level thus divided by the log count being 15.5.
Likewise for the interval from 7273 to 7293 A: 14.9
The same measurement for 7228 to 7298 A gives 15.0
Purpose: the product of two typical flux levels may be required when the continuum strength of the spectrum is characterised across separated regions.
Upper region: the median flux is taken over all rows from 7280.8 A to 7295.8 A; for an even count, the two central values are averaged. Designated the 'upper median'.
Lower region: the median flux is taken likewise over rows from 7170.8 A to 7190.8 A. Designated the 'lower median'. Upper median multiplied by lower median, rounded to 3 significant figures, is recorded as 367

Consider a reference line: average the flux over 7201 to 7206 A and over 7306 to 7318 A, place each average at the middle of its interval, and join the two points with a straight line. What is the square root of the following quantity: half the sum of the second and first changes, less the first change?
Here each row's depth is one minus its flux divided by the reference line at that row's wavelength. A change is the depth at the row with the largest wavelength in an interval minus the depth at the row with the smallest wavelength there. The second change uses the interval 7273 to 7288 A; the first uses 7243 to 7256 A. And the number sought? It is 0.20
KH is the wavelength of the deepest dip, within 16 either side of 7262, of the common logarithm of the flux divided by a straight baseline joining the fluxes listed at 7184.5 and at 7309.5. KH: 7269.5 A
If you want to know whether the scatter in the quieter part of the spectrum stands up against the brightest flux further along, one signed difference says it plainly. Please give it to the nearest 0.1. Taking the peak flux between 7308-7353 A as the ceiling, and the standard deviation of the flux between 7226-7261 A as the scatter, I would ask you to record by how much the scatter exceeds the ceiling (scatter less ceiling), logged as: -20.8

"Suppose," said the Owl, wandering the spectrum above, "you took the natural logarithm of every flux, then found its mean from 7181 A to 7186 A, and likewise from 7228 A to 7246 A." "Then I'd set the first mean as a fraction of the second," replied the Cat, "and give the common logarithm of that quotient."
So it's 0.003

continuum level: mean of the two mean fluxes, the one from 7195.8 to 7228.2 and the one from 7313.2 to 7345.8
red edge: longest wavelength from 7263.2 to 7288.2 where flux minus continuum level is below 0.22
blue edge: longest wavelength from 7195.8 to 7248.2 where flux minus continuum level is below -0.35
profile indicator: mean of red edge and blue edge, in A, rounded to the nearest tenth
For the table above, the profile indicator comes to 7264.5 A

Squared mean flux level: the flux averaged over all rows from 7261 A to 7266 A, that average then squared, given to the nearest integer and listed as 357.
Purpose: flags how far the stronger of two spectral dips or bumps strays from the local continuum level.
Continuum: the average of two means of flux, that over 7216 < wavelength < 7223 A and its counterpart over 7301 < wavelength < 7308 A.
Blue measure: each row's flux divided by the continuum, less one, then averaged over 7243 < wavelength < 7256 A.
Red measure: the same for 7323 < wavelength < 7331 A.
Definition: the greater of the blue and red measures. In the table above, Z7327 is 0.02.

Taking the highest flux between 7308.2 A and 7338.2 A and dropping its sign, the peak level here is 21.1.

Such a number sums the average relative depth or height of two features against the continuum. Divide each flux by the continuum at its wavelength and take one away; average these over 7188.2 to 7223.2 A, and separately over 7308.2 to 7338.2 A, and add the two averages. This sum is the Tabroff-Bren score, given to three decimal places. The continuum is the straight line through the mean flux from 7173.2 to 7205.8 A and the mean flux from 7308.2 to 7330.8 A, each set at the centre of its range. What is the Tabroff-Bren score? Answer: -0.003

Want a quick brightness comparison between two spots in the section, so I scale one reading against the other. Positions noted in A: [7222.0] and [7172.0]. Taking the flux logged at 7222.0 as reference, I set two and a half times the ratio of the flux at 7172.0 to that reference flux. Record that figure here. 2.59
